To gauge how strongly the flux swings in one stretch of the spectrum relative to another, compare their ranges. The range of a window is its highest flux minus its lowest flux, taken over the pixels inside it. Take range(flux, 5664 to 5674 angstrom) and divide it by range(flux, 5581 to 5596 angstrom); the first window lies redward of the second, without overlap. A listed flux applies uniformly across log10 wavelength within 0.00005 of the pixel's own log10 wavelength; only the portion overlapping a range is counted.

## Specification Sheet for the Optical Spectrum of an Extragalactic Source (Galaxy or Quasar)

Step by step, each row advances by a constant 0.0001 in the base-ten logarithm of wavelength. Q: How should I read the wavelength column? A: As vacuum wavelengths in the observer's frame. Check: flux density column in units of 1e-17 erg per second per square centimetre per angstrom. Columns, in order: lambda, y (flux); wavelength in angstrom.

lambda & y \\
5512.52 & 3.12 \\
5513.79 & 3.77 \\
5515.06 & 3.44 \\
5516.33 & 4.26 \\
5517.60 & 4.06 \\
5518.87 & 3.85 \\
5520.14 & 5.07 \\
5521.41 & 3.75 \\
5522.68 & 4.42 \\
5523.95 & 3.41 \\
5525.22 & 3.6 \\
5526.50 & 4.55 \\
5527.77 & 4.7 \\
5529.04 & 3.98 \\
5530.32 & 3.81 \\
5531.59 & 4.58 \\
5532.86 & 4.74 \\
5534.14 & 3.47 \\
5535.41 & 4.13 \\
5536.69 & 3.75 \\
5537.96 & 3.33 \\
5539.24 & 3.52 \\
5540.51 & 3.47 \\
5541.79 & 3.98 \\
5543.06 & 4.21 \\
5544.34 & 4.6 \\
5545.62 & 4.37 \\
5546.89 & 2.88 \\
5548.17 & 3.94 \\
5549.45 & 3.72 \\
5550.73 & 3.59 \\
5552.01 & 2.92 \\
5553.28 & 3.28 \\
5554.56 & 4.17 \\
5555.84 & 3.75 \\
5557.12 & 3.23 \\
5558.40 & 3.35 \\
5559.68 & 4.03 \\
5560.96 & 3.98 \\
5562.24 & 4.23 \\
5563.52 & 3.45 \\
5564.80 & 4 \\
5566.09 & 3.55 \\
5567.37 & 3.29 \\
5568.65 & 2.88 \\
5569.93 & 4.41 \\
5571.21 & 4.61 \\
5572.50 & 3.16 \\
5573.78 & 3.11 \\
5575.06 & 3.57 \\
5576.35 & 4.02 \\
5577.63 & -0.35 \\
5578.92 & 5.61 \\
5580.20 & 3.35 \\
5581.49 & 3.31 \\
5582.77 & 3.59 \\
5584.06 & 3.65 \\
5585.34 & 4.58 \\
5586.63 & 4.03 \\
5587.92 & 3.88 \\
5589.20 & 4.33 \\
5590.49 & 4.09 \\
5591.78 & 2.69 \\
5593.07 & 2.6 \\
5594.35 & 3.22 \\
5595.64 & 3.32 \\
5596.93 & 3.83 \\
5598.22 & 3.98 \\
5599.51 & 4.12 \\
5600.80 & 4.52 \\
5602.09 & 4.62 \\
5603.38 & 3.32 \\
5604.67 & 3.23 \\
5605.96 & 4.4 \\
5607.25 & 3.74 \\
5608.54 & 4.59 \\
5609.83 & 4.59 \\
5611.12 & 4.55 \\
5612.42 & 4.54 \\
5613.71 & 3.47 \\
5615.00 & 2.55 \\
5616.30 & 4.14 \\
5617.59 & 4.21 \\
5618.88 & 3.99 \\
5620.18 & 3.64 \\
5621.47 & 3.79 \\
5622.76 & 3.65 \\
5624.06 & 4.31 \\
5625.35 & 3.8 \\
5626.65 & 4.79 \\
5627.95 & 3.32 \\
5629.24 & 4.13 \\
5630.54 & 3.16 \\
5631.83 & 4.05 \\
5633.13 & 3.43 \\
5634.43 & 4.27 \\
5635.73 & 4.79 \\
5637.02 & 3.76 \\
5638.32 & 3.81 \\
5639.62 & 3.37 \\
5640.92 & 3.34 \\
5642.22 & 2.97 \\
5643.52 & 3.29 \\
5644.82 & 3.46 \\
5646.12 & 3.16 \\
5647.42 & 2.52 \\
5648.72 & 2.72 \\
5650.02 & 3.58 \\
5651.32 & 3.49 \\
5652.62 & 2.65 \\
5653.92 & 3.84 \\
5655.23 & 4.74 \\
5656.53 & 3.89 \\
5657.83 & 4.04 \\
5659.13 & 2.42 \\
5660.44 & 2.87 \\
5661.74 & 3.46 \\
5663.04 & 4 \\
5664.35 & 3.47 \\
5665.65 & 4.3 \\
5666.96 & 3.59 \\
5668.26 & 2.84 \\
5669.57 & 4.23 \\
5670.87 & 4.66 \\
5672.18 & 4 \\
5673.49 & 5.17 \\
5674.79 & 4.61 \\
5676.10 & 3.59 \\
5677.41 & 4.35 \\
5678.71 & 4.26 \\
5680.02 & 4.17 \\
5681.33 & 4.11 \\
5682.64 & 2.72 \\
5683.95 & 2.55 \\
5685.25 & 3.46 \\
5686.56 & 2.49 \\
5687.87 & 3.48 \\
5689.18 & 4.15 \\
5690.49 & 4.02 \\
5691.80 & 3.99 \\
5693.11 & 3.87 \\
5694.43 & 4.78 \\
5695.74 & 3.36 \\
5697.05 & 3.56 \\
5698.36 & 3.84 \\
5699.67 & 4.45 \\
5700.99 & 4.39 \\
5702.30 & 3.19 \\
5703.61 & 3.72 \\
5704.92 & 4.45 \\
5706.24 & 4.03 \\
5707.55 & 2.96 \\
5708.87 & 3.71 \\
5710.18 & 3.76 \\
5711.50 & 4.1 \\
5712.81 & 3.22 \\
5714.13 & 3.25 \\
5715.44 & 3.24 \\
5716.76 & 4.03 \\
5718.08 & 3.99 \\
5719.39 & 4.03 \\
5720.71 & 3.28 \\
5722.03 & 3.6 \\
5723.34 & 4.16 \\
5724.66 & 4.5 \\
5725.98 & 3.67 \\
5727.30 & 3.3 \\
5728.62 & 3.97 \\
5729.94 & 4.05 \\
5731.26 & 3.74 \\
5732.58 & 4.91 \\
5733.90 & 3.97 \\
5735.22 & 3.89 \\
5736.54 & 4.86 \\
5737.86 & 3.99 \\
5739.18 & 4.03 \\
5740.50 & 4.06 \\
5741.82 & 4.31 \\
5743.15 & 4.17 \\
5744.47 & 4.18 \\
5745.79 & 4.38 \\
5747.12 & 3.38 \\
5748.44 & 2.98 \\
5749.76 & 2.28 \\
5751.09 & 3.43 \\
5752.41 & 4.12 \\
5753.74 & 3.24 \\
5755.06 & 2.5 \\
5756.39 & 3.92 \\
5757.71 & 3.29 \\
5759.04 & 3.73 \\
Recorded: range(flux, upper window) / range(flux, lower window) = 1.2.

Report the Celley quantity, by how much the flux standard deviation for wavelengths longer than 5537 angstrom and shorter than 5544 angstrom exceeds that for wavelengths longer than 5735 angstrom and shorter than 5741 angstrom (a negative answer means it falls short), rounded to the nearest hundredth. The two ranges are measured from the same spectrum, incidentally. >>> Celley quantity -0.02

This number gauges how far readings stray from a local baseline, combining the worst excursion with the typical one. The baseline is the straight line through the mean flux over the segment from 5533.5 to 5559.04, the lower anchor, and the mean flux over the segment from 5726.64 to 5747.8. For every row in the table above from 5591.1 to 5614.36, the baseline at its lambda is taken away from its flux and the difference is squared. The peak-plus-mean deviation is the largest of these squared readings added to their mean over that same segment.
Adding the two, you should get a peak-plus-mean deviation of 1.8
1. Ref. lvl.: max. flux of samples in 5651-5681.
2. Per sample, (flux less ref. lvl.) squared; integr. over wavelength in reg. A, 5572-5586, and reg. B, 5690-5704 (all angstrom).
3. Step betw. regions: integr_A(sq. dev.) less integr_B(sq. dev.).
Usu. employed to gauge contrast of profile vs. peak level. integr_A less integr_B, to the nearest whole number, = 45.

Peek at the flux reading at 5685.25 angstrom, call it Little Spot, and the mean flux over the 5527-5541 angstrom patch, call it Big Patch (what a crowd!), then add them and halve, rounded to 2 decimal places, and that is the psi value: 3.71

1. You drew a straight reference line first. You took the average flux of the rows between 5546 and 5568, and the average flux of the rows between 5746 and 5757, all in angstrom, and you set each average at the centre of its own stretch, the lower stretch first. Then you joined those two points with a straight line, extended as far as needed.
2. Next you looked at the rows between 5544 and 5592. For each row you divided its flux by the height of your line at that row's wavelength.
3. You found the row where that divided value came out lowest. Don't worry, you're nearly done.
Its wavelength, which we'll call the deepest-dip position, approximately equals 5577.63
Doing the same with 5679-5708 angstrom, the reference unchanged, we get 5686.56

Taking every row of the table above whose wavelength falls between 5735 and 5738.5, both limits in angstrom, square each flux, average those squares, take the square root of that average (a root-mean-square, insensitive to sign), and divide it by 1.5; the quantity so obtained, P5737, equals 2.85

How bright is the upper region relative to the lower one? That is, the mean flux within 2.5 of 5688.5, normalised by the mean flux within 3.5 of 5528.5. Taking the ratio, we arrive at 0.84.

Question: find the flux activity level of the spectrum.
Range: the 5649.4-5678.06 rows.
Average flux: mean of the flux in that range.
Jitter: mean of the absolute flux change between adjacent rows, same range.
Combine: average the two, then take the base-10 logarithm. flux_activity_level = 0.359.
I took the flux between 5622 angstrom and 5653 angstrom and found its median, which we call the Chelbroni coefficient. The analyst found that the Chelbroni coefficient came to 3.5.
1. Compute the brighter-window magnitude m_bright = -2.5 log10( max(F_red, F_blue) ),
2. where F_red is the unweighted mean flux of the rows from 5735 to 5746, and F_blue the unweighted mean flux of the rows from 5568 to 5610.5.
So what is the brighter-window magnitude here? -1.56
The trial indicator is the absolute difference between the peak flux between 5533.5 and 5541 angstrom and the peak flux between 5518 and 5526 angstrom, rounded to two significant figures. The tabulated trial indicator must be 0.94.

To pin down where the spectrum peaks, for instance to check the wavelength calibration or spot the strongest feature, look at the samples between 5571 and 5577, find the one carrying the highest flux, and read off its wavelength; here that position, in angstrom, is 5571.21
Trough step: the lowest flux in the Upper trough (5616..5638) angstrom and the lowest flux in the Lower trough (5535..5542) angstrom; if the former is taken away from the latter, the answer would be 0.2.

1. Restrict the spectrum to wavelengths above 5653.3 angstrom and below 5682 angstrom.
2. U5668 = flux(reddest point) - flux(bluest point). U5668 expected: 0.27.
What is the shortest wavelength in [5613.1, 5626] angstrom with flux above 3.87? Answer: 5616.30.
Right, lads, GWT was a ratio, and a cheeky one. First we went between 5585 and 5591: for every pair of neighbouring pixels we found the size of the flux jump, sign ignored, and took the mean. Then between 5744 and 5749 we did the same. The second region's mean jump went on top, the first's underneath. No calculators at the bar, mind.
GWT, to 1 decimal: 1.5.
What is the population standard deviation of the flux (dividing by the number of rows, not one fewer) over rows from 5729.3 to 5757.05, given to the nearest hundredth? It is 0.65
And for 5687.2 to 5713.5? 0.46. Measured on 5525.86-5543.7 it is 0.47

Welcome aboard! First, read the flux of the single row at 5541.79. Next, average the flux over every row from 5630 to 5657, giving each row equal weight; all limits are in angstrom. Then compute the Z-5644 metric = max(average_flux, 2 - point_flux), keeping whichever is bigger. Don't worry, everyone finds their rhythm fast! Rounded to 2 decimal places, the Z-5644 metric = 3.54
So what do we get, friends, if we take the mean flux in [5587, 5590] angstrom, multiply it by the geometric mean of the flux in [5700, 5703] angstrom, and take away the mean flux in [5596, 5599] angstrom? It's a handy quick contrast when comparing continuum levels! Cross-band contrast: 11.5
